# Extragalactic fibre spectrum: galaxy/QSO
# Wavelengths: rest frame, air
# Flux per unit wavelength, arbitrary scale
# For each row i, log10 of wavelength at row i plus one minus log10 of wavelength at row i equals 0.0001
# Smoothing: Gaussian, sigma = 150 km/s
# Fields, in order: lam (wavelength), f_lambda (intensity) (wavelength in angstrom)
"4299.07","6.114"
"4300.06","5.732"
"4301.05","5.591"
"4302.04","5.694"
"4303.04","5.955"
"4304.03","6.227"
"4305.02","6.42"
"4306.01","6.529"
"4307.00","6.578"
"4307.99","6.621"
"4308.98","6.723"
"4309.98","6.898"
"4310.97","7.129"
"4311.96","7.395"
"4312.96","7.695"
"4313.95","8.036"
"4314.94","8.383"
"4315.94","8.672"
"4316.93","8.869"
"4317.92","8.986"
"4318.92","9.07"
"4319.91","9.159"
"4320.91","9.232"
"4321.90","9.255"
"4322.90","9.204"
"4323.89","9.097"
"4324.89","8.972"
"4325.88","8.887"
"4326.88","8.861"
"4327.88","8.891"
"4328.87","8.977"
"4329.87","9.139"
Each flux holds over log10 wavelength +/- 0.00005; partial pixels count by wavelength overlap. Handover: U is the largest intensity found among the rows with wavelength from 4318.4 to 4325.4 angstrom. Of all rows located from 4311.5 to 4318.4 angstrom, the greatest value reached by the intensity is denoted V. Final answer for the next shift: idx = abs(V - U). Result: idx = 0.27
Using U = 9.255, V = 8.986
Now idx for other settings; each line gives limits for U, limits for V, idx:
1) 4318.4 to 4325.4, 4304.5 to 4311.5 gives 2.13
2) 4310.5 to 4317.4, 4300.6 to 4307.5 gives 2.29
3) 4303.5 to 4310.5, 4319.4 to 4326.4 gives 2.36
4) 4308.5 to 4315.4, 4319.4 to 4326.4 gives 0.87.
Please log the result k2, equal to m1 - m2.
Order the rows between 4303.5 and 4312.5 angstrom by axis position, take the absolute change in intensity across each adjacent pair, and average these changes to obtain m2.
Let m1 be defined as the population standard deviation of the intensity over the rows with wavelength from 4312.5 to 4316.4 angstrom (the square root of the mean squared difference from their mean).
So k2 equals 0.22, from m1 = 0.37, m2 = 0.15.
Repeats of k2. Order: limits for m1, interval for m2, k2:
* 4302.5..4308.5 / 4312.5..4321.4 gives 0.04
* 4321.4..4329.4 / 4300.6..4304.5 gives -0.07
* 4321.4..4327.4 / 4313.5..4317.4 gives -0.13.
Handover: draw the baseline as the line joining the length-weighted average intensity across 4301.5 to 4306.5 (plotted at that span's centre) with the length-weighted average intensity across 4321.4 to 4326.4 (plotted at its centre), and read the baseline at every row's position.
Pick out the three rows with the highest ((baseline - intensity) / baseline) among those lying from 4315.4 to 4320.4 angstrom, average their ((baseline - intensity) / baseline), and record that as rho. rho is -0.09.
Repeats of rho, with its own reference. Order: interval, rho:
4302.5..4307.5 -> 0.00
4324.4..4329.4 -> 0.08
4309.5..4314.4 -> 0.01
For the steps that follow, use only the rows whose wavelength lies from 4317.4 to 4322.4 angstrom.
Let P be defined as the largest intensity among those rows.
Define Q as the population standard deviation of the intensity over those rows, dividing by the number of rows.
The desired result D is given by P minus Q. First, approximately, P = 9.255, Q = 0.101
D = 9.2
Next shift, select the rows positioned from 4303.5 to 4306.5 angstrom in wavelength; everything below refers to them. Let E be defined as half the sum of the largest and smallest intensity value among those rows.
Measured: 6.4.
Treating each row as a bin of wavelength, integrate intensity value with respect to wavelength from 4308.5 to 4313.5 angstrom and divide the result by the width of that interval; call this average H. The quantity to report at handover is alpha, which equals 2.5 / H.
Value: 0.35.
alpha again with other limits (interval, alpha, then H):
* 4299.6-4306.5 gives 0.42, 6.0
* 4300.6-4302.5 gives 0.44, 5.6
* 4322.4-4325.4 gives 0.27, 9.1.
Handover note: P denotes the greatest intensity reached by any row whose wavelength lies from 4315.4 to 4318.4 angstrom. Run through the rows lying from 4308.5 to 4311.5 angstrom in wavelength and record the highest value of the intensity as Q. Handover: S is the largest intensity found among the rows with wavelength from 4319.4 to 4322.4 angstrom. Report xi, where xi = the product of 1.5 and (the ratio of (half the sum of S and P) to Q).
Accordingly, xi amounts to 1.92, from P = 8.986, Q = 7.129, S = 9.255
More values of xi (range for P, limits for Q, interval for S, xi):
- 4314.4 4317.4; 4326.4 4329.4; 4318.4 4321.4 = 1.51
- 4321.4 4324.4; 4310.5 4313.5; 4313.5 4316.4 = 1.75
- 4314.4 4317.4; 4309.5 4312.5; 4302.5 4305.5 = 1.55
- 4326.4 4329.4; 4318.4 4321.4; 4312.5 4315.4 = 1.41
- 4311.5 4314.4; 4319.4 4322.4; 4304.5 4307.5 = 1.18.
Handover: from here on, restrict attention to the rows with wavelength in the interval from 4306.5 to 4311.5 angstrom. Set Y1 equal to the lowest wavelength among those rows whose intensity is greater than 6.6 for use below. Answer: 4307.99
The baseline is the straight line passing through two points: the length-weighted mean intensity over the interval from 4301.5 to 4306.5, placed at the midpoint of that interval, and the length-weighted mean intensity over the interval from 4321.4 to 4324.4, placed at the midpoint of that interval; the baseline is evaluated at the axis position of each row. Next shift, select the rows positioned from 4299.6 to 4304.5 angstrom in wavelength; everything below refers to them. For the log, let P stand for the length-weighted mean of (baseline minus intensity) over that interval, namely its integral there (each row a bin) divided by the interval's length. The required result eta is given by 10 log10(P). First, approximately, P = 0.00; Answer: -32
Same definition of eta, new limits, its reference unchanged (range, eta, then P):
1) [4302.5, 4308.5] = -20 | 0.01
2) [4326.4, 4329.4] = 0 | 1.08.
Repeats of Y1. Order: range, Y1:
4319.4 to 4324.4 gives 4319.91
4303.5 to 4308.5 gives 4307.99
